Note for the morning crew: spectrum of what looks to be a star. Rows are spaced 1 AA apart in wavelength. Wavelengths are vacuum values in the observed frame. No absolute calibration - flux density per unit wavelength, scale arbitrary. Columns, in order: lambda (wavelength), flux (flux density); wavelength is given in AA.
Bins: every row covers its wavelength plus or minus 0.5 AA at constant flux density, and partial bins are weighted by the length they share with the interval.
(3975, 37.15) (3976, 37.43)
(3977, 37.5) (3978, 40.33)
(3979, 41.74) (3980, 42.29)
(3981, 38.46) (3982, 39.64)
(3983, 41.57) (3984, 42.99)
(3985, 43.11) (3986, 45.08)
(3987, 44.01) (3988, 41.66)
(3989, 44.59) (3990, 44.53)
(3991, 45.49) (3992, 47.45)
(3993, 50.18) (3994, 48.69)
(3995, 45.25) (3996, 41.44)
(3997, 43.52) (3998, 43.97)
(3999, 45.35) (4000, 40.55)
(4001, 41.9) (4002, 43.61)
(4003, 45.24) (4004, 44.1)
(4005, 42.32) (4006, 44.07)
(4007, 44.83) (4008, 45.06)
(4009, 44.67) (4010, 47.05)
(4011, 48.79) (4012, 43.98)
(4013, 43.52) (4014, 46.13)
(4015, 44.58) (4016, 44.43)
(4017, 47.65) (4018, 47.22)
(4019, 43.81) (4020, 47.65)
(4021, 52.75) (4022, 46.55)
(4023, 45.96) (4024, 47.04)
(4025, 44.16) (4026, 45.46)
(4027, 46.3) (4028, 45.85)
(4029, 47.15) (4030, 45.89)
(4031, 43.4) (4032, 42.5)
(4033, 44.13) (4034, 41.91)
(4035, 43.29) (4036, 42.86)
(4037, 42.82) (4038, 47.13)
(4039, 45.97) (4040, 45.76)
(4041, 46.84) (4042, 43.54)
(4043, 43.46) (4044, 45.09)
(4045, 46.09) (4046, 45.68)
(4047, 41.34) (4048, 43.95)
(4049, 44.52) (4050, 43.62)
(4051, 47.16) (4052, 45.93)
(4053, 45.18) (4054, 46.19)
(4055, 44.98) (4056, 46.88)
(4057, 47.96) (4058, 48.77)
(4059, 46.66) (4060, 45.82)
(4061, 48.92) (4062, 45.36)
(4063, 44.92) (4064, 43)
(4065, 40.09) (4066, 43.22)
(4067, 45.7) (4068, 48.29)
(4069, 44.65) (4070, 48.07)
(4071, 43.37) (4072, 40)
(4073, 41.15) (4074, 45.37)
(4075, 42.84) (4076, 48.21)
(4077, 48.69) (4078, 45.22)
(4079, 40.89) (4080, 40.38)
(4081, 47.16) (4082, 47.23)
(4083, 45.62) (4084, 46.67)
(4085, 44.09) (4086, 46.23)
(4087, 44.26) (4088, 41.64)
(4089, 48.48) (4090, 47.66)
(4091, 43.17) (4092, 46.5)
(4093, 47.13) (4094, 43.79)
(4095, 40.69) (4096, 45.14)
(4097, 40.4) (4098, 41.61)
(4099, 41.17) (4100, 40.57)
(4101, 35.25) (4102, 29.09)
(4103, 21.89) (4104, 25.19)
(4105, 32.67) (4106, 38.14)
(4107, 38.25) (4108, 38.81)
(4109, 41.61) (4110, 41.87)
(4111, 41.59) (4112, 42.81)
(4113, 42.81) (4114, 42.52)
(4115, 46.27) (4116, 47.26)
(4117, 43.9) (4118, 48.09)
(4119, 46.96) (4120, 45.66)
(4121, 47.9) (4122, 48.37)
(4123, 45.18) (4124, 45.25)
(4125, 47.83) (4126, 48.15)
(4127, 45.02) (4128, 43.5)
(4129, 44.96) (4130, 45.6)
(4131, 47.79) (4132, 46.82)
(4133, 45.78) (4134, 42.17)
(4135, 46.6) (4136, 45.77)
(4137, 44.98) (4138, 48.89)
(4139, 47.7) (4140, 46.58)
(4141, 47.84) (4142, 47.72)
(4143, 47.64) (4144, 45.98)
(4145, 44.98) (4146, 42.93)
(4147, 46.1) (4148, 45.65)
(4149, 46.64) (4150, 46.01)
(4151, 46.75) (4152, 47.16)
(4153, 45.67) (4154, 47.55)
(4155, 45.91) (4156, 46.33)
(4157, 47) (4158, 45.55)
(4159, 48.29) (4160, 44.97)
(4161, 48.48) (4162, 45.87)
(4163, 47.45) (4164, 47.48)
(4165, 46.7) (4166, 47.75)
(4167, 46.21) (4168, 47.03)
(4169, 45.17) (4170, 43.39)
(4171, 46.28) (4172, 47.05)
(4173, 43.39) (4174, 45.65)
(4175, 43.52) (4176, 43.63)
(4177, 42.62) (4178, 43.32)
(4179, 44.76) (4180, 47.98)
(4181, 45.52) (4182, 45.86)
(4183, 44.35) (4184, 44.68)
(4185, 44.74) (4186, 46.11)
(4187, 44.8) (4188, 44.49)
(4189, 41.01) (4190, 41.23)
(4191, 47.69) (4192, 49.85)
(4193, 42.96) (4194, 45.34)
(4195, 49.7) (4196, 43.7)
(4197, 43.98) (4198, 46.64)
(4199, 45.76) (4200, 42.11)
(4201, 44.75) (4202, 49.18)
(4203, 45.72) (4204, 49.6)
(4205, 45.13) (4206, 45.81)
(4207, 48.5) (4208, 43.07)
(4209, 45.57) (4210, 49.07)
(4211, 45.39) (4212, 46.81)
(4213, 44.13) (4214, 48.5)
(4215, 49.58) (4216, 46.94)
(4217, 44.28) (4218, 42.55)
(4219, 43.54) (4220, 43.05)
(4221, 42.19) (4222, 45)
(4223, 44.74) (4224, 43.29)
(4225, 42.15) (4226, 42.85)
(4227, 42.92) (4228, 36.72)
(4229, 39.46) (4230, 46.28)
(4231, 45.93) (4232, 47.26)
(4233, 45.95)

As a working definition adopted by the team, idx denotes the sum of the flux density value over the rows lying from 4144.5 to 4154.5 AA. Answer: 459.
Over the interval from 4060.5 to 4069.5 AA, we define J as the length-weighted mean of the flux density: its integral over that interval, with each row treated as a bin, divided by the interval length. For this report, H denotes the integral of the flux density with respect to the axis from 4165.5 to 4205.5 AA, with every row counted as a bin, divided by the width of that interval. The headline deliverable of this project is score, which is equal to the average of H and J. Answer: 45.1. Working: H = 45.3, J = 44.9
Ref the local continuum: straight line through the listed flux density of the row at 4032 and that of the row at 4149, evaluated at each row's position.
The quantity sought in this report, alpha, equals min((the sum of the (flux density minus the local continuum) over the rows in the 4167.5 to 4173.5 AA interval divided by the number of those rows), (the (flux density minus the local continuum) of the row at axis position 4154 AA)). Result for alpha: -2.0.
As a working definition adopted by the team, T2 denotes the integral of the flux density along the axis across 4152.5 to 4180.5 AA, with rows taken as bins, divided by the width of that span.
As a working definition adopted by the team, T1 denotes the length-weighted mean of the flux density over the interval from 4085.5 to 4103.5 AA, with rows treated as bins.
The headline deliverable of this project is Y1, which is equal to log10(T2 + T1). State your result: 1.94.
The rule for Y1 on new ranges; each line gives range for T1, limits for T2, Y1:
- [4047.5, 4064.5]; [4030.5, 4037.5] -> 1.95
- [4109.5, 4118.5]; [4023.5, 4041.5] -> 1.95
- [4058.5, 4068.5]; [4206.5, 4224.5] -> 1.96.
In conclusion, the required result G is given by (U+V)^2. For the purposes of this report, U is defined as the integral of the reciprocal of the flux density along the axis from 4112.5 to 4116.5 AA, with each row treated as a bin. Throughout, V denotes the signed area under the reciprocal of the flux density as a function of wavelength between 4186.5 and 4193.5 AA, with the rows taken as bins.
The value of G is 0.06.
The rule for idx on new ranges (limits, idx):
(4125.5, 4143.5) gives 834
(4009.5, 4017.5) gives 366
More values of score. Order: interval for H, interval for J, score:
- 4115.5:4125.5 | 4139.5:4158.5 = 46.5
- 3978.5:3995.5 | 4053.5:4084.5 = 44.6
